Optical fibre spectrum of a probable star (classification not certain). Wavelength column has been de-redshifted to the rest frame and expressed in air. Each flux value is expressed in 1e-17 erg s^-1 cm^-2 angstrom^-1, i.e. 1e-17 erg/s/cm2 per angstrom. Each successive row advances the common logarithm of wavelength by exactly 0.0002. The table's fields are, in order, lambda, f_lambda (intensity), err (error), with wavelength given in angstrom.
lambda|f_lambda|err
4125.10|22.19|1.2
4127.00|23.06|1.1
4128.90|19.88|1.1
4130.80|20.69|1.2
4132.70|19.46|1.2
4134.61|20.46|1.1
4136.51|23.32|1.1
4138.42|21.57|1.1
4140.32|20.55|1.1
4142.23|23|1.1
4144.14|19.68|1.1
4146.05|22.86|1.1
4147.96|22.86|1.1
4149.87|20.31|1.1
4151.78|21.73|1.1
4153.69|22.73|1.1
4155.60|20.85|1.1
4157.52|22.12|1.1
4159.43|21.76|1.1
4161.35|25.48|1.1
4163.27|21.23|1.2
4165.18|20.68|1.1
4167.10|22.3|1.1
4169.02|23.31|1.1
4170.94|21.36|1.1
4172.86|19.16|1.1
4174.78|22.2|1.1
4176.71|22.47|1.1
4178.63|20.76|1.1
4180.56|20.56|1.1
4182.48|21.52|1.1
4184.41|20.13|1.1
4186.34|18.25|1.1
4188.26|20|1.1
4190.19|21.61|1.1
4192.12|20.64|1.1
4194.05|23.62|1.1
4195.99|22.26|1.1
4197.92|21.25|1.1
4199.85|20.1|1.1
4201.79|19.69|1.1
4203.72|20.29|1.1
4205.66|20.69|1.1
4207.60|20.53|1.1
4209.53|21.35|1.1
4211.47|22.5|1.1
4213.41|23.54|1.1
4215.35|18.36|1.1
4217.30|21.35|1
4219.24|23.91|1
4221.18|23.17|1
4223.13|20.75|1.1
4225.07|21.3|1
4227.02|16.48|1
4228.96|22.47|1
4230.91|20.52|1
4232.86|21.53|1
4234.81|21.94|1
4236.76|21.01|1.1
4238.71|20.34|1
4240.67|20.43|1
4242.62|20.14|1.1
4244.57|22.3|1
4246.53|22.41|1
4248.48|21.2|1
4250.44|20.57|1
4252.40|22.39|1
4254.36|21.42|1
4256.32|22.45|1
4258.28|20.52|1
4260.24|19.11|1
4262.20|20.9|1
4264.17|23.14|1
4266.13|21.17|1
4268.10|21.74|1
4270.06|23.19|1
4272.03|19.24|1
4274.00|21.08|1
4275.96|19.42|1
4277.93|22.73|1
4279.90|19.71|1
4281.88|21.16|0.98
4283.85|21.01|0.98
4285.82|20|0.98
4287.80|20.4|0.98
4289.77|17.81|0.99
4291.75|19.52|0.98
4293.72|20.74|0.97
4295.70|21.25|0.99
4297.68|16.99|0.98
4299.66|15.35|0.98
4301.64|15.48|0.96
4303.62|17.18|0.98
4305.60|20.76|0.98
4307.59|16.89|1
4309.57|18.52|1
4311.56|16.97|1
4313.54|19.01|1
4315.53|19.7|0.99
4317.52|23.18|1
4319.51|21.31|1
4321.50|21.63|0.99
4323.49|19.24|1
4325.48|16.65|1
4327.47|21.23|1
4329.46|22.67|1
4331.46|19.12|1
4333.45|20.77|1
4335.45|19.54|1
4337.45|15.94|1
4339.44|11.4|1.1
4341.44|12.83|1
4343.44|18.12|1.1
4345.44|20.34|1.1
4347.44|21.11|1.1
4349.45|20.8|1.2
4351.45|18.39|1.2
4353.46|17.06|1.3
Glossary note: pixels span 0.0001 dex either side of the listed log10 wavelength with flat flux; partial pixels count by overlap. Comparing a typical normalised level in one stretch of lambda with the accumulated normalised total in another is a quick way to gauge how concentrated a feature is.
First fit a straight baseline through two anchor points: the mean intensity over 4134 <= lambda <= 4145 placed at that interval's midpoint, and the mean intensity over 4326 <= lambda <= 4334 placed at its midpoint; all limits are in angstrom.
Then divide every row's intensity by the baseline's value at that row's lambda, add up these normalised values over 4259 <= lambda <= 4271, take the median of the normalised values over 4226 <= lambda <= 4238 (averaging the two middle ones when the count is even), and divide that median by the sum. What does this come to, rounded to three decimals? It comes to 0.164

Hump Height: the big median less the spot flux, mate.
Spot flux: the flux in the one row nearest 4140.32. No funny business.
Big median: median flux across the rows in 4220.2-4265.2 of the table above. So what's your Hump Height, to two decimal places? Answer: 0.65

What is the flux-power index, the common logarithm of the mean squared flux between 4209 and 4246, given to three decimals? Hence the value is 2.657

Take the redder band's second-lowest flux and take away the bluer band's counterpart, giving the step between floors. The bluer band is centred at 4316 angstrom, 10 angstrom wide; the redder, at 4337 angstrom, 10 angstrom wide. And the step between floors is -6.2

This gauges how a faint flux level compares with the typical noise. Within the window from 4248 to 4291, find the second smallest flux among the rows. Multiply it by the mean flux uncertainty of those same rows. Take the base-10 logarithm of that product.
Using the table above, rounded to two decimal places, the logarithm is 1.28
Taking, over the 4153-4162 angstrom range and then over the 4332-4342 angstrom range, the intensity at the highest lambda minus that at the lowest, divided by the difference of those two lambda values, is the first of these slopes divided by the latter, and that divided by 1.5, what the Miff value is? -0.2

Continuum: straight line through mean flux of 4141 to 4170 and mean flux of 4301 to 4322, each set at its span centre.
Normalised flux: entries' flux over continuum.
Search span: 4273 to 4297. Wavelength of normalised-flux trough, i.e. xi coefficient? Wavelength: 4289.77 angstrom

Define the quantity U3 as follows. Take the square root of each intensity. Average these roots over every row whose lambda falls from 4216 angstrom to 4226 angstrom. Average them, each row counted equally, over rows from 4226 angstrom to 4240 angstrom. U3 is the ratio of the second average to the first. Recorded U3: 0.97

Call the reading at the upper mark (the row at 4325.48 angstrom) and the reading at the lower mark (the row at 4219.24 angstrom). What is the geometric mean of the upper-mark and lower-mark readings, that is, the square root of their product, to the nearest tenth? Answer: 20.0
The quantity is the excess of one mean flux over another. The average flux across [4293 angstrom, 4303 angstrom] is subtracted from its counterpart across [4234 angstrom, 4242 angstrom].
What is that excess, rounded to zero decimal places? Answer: 3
